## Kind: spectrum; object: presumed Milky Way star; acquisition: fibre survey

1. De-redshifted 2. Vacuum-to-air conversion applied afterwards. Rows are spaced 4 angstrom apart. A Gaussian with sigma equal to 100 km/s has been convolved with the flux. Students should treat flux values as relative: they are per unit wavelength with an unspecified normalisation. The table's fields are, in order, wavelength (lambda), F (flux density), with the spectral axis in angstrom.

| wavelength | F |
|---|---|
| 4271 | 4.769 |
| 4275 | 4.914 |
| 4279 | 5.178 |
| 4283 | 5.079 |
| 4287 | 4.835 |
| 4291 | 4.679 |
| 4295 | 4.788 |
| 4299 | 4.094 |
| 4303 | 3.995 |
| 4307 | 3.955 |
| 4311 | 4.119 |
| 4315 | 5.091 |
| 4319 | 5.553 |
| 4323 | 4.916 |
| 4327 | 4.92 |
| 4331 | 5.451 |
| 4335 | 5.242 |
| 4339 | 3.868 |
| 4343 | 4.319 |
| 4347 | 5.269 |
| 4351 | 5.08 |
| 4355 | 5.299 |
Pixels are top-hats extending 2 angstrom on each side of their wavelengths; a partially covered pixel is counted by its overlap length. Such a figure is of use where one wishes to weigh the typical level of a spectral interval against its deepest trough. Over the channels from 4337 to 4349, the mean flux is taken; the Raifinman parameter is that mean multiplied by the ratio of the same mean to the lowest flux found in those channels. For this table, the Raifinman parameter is 5.20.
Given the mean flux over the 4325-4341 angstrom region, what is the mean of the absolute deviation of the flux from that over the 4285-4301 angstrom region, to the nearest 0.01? 0.27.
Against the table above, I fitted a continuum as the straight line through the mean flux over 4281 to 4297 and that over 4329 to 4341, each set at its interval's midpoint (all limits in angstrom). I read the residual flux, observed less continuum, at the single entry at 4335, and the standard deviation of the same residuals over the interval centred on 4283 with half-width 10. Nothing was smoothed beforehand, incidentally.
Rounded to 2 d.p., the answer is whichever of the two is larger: 0.39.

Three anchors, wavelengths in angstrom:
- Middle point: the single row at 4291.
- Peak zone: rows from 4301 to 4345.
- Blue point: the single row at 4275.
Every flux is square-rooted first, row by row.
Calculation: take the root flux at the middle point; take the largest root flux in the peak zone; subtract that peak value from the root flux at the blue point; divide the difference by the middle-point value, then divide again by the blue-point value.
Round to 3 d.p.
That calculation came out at -0.029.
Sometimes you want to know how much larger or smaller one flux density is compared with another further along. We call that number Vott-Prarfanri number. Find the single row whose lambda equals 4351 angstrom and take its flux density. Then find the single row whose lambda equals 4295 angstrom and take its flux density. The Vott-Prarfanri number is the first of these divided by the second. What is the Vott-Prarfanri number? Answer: 1.06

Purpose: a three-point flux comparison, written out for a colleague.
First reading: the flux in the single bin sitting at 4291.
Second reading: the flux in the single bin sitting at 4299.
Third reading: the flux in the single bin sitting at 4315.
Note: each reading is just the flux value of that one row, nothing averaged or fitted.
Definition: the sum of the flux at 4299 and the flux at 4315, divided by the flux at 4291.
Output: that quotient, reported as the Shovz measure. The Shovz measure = 2.0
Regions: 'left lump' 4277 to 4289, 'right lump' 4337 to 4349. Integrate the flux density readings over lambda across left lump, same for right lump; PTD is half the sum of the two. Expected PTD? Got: 57.1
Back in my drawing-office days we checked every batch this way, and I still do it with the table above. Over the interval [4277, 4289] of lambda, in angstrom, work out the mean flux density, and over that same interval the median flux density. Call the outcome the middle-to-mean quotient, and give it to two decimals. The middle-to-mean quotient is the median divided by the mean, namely 1.01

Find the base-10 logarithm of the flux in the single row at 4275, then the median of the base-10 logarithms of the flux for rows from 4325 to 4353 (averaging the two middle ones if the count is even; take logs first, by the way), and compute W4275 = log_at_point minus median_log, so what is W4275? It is -0.014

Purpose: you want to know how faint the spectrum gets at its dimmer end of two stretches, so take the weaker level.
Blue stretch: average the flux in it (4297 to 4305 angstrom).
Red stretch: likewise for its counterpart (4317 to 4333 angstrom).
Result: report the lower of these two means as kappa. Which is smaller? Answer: 4.0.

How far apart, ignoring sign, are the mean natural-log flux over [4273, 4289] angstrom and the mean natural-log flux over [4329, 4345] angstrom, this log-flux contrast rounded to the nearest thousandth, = 0.067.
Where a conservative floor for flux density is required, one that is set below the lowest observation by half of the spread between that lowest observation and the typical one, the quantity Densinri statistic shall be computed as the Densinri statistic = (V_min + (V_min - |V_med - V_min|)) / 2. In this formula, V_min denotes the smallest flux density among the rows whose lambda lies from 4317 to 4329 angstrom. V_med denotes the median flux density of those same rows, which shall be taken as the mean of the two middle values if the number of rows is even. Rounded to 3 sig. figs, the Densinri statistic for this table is 4.91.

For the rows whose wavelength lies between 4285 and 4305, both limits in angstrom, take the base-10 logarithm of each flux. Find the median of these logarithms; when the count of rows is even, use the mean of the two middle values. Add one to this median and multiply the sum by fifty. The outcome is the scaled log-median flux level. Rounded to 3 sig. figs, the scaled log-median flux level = 83.5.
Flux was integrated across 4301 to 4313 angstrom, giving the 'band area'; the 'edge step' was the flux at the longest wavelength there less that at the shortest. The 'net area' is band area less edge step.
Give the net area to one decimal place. 48.2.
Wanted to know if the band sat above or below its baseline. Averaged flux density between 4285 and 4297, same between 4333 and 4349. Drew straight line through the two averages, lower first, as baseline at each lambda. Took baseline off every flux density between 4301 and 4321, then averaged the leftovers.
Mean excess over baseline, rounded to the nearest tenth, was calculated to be -0.2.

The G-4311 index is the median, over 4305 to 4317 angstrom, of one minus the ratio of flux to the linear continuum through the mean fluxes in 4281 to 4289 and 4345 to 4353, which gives 0.18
